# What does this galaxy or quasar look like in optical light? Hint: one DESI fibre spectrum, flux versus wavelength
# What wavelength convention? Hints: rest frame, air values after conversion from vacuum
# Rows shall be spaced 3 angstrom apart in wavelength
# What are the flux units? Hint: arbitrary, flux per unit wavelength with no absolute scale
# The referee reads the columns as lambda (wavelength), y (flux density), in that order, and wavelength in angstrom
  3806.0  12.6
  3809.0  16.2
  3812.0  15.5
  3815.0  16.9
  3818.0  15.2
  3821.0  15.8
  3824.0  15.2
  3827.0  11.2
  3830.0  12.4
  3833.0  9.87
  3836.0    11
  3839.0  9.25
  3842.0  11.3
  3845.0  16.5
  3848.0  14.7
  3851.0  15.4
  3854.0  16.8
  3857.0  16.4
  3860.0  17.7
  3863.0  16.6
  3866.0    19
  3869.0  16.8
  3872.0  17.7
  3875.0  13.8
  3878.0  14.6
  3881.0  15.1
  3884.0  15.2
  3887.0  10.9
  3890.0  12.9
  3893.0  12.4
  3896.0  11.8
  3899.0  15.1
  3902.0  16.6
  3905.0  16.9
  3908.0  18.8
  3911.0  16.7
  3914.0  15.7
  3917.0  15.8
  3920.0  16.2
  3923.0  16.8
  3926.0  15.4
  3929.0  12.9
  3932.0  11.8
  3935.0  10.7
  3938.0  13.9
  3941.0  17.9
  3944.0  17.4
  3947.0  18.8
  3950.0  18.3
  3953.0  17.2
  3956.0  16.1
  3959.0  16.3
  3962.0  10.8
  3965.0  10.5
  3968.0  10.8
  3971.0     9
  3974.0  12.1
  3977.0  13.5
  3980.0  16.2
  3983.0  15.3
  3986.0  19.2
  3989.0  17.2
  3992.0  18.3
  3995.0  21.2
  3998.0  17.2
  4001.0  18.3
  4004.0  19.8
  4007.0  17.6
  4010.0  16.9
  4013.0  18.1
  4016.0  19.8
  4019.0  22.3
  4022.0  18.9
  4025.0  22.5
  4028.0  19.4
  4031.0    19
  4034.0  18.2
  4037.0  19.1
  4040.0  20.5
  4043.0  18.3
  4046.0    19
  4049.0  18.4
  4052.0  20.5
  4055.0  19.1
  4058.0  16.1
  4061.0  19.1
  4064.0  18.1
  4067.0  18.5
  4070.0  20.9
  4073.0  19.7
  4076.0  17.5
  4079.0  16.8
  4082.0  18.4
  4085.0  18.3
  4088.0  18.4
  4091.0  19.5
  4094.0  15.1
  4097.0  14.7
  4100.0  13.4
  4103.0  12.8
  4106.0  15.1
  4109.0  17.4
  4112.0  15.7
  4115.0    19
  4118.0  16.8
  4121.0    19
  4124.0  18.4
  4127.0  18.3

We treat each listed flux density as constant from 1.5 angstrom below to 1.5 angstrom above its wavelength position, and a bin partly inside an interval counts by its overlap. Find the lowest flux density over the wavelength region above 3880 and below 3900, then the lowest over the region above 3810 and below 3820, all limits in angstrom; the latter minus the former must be 4.3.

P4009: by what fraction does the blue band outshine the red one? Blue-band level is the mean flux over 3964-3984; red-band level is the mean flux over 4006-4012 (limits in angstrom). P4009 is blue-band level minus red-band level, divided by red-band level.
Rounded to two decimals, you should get -0.28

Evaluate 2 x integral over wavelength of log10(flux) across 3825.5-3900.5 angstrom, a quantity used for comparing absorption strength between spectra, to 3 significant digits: 172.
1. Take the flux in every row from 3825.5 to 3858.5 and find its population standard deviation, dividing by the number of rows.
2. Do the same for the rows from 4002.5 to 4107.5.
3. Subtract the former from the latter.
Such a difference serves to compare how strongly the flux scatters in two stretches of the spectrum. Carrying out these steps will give -0.6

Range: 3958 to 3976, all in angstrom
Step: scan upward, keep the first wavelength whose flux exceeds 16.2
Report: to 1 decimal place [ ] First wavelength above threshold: 3959.0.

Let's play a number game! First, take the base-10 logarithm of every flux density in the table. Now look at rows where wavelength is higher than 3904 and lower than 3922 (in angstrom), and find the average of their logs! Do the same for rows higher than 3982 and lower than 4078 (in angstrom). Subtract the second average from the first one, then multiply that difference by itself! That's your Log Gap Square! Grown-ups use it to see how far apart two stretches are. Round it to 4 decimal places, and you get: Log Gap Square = 0.0028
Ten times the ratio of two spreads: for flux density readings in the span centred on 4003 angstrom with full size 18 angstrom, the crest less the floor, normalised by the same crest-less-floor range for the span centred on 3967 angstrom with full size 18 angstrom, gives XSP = 5.9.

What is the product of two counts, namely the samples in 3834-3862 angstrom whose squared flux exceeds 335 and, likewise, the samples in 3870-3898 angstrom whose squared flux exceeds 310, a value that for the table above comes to 0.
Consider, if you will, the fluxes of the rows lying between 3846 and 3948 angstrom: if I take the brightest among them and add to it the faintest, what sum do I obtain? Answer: 29.7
